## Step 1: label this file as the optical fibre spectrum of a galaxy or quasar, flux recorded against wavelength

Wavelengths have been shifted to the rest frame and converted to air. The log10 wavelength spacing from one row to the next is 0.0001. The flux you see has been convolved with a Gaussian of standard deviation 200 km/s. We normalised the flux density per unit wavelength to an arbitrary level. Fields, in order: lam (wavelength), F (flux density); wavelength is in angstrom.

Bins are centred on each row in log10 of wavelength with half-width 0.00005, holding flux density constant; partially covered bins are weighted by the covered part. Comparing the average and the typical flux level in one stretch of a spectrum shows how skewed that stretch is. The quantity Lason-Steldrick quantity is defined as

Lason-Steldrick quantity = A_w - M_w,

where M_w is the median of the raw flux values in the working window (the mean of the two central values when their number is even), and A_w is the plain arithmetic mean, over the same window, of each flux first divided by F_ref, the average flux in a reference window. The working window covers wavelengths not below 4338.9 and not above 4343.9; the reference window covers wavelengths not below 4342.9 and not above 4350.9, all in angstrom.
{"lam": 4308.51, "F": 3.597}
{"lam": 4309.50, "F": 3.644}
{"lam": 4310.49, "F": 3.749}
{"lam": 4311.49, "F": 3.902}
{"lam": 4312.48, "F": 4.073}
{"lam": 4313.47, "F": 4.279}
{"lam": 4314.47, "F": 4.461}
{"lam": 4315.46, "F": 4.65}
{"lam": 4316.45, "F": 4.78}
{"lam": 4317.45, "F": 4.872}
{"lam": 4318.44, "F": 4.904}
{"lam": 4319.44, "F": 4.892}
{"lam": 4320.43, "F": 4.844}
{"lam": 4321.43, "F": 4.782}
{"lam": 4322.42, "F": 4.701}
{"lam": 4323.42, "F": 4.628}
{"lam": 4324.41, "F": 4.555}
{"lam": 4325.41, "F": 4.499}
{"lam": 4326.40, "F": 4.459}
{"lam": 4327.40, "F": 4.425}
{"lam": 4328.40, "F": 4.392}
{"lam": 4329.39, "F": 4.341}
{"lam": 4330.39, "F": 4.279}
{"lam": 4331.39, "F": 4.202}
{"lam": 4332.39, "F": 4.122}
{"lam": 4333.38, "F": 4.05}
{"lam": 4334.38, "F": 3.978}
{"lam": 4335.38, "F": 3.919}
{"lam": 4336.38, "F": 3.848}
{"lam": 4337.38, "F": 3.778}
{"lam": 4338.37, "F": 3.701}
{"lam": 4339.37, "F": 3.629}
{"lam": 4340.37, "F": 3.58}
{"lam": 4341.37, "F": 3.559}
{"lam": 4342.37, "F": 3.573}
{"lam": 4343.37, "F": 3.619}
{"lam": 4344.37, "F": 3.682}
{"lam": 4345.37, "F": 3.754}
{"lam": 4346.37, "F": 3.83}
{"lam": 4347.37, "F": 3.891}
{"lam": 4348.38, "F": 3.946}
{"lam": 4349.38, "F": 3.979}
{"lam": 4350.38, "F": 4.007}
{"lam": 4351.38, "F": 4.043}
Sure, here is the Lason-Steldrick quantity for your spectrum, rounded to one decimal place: -2.6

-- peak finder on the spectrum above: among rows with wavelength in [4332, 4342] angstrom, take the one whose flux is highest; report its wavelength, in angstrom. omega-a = 4332.39 angstrom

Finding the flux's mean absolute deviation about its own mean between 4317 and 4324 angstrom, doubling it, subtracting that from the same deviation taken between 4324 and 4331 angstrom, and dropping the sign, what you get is 0.10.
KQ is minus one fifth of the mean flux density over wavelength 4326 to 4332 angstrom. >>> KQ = -0.87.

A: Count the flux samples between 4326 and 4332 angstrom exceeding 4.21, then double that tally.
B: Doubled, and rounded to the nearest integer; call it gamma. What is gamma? 10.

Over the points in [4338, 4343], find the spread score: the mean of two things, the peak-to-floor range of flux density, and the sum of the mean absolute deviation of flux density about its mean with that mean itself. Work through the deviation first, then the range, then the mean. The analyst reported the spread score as 1.90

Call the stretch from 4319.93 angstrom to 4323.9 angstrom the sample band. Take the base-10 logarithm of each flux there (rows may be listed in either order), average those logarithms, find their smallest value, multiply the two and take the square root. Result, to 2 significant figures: 0.67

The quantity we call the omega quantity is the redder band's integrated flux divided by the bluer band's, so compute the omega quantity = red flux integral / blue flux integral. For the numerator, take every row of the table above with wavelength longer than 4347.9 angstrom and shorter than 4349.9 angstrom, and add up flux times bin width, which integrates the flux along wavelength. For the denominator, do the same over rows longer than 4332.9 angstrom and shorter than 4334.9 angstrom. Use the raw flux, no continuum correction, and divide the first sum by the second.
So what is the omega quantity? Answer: 0.99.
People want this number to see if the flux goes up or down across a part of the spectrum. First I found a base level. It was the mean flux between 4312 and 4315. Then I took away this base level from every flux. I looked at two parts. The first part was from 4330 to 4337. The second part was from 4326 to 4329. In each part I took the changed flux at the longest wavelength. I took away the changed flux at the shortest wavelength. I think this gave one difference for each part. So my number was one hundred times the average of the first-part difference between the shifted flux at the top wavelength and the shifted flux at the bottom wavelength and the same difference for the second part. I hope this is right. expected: -25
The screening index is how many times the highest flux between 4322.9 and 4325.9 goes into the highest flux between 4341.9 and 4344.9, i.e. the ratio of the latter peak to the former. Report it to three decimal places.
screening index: 0.796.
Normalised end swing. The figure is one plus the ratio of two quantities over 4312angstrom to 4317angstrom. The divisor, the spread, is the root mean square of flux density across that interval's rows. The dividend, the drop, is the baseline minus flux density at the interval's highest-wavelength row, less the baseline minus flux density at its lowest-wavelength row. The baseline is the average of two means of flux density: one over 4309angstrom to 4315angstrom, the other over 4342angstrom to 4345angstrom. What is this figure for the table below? 0.84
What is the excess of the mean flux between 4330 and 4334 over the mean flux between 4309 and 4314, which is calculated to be 0.23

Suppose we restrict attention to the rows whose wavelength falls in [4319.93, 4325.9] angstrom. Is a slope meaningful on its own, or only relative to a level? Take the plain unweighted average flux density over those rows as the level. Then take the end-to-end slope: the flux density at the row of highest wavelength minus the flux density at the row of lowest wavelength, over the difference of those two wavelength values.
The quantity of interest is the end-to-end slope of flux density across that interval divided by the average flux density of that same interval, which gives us -0.015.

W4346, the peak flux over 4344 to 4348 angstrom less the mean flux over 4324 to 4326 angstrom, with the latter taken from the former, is -0.64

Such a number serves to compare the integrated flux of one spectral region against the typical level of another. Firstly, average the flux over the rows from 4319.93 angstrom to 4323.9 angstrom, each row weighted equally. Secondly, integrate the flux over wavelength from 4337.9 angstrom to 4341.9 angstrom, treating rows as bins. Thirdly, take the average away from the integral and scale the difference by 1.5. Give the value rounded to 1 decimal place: 14.6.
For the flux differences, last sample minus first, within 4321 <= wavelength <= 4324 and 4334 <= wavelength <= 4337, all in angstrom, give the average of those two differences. -0.14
